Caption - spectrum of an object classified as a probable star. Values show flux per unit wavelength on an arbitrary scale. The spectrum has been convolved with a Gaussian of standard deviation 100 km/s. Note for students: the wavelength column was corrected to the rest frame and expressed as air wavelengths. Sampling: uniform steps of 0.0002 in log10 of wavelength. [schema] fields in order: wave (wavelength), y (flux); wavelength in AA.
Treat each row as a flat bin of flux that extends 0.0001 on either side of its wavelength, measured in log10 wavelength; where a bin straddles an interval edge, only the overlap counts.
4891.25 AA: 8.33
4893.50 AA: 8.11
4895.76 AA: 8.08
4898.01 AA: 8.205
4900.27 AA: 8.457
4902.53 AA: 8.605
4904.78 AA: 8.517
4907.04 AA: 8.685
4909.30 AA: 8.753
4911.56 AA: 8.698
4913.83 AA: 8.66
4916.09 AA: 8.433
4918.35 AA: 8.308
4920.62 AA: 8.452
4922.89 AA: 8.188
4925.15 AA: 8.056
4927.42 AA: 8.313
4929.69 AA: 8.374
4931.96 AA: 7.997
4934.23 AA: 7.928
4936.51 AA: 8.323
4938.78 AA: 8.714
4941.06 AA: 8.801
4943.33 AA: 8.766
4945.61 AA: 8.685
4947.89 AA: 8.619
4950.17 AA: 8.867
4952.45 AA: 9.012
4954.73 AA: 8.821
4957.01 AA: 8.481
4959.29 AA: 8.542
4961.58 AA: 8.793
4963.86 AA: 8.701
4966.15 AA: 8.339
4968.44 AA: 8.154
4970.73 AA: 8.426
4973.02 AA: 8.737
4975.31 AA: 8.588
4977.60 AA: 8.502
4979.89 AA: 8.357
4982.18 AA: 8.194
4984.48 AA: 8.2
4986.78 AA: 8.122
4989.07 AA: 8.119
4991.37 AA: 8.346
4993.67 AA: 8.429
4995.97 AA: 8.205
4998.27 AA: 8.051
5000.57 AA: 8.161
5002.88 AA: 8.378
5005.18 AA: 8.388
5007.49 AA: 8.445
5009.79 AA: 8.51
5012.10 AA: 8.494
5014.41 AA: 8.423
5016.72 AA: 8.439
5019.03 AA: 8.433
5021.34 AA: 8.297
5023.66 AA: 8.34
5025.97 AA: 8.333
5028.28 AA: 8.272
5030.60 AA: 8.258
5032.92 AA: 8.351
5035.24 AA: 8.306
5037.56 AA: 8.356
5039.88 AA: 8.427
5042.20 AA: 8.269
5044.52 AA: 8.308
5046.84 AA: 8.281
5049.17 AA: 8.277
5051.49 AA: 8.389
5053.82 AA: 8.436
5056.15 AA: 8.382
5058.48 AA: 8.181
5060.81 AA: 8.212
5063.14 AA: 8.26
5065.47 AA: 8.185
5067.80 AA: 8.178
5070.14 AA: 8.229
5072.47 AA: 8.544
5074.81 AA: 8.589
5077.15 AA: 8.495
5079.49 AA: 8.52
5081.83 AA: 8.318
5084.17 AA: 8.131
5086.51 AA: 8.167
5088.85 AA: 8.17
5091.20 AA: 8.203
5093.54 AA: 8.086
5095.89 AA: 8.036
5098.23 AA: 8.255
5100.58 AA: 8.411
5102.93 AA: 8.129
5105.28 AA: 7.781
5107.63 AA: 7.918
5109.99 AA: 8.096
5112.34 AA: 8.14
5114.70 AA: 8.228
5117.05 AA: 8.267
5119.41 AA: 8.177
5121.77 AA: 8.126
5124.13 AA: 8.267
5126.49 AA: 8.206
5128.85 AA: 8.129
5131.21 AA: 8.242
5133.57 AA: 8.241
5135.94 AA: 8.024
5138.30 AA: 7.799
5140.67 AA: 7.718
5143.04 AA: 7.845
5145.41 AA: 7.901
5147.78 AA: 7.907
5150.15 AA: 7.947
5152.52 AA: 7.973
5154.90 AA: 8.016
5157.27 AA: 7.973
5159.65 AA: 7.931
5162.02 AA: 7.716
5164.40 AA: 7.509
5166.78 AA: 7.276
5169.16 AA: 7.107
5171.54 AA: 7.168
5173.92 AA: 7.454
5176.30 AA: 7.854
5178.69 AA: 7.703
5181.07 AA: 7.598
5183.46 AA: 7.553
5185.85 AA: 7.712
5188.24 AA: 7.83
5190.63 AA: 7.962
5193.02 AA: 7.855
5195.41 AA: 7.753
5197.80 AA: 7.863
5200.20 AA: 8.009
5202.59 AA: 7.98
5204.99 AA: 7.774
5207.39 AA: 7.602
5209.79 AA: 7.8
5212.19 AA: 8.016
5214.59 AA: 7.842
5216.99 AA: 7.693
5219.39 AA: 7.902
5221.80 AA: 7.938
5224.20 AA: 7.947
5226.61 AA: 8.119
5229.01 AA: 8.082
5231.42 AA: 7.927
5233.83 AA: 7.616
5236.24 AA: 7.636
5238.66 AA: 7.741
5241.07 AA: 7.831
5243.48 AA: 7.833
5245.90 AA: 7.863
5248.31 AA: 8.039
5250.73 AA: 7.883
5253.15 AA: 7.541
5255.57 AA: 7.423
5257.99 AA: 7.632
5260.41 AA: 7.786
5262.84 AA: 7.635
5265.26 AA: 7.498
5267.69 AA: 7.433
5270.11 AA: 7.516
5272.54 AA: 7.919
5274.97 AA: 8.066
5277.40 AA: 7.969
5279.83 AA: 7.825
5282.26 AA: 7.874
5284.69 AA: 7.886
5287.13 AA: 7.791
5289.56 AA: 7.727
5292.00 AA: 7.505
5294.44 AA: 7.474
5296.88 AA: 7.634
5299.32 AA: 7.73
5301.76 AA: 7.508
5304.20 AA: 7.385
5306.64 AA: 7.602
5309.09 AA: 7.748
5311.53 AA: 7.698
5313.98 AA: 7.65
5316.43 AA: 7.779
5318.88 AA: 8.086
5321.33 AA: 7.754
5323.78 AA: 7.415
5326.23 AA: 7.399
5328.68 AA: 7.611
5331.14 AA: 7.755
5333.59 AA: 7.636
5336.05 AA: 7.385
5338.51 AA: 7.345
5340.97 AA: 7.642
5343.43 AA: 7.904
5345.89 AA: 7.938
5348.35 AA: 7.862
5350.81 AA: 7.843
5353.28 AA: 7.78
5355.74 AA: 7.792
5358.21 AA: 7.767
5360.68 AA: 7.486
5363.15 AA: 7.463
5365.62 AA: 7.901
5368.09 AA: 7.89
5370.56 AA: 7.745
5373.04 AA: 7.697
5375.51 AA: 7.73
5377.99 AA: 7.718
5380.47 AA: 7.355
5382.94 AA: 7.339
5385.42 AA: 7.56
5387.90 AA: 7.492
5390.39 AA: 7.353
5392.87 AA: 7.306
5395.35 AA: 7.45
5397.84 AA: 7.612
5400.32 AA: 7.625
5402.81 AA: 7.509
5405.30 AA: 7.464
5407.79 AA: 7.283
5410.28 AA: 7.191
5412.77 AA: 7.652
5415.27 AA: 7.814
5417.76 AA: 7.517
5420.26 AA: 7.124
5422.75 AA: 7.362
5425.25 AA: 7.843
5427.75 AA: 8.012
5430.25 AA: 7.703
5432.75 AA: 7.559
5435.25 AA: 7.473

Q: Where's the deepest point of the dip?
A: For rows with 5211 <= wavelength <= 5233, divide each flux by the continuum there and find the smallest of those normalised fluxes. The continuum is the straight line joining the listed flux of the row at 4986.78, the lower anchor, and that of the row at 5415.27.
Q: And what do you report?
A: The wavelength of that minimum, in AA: 5216.99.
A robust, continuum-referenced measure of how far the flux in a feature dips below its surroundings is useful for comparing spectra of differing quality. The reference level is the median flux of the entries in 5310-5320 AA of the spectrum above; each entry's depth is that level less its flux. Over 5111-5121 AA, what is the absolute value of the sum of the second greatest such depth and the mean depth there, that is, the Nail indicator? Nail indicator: 0.90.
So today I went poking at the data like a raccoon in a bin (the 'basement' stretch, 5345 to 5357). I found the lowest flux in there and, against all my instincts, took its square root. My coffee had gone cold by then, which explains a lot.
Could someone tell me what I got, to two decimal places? 2.79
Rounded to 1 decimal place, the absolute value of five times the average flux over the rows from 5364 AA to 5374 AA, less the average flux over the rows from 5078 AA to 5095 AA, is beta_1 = 30.8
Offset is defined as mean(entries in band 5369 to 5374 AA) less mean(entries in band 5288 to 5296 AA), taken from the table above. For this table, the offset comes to 0.15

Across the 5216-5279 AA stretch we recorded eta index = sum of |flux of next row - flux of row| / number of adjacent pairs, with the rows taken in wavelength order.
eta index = 0.14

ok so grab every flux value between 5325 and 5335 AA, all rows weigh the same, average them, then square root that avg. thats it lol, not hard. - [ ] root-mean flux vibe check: 2.76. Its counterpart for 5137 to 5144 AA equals 2.79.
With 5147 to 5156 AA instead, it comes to 2.82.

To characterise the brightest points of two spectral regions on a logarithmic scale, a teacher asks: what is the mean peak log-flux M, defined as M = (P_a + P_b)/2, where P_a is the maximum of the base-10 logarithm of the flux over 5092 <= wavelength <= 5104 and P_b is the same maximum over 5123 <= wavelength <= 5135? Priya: 0.921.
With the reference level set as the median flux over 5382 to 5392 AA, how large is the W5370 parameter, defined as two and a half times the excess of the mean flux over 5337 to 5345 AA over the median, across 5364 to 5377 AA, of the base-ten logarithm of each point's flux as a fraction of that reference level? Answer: 19.0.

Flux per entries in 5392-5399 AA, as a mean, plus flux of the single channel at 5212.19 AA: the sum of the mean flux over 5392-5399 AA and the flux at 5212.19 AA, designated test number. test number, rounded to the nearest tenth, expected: 15.5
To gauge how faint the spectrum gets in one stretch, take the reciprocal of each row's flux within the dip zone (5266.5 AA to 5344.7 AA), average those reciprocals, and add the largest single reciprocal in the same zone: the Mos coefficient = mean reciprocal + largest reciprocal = 0.267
